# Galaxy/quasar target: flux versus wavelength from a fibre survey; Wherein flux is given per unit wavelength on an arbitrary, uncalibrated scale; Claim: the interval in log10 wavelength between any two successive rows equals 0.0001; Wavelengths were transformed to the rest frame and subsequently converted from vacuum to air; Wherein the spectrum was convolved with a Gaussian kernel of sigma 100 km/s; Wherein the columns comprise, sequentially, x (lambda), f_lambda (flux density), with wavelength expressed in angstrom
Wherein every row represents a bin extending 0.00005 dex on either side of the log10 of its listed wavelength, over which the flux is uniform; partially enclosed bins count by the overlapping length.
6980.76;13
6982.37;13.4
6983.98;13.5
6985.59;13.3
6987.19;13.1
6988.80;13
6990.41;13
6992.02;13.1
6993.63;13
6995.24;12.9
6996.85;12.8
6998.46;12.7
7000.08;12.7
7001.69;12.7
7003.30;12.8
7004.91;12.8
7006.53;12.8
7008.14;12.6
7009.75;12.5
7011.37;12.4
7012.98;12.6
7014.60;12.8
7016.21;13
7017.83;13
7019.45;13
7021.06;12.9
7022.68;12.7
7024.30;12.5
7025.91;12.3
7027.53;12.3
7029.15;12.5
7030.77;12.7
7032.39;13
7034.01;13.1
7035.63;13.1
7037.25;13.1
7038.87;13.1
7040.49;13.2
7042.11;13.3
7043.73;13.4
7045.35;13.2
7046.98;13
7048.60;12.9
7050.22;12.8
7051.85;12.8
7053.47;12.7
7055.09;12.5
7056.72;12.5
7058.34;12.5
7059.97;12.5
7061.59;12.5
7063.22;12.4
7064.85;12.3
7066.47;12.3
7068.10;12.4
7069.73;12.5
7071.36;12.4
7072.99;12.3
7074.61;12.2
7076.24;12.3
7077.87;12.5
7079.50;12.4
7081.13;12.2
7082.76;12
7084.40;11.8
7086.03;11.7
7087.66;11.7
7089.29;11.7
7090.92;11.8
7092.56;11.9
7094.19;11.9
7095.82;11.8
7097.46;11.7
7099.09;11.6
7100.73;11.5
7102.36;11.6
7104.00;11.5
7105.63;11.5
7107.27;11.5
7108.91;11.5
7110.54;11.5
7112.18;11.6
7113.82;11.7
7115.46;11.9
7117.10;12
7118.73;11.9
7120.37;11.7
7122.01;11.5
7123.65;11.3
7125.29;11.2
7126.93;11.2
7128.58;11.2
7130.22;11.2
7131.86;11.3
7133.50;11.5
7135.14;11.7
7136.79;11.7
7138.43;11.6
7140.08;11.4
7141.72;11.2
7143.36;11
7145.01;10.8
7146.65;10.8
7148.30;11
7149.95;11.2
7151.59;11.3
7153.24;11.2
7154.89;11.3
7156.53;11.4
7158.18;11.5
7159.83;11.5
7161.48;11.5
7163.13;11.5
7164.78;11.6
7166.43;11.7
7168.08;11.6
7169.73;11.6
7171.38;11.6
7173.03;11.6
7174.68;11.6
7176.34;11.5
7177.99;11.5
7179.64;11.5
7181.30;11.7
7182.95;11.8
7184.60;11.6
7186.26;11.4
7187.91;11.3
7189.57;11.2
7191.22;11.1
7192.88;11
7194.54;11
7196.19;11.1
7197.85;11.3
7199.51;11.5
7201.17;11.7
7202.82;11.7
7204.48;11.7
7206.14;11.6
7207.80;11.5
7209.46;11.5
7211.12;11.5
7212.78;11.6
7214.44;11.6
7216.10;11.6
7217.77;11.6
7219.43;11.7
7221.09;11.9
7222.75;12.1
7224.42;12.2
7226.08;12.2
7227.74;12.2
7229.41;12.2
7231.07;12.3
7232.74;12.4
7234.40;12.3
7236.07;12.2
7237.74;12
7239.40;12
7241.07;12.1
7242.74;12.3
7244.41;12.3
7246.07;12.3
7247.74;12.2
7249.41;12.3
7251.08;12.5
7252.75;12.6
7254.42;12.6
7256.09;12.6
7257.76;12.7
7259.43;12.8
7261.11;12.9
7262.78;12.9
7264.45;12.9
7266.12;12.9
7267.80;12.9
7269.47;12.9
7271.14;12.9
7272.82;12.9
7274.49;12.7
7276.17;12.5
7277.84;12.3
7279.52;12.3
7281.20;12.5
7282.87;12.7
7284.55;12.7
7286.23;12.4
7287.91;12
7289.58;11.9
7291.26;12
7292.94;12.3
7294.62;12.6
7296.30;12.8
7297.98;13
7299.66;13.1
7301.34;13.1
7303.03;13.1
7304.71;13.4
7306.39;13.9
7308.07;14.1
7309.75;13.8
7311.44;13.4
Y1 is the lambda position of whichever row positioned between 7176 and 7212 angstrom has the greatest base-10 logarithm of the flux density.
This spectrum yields 7182.95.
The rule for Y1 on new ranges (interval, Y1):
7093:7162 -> 7117.10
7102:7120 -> 7117.10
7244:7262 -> 7261.11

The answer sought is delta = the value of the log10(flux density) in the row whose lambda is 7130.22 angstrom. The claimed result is 1.05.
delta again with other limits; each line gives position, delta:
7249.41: 1.09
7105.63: 1.06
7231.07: 1.09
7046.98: 1.11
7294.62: 1.10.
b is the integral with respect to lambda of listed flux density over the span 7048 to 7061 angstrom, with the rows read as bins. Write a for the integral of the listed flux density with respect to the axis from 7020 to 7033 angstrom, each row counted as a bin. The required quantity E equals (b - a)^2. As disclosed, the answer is 0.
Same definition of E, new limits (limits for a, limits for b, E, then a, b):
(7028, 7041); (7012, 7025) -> 3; 168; 166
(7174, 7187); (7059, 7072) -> 119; 150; 161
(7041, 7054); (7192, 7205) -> 465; 169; 148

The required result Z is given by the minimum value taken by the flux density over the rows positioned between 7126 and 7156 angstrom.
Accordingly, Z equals 10.8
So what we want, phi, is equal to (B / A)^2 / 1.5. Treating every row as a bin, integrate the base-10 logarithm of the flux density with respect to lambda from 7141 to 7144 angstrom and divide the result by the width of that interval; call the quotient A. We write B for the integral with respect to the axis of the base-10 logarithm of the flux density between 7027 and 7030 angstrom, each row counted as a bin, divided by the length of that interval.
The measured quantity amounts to 0.726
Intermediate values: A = 1.05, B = 1.09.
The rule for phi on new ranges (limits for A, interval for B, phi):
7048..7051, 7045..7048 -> 0.672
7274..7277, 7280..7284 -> 0.669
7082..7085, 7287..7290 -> 0.676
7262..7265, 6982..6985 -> 0.686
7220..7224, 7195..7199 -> 0.631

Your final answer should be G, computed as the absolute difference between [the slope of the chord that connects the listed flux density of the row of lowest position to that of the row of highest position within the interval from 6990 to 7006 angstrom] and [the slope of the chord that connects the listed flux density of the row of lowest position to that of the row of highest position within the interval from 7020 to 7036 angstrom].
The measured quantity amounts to 0.03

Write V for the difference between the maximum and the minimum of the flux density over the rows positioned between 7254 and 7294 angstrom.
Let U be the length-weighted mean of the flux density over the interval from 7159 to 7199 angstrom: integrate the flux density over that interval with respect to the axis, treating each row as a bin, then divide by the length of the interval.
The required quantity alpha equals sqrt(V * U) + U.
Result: 14.8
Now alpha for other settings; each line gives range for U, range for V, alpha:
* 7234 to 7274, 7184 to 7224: 16.3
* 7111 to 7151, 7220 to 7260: 14.6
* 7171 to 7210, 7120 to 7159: 14.7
